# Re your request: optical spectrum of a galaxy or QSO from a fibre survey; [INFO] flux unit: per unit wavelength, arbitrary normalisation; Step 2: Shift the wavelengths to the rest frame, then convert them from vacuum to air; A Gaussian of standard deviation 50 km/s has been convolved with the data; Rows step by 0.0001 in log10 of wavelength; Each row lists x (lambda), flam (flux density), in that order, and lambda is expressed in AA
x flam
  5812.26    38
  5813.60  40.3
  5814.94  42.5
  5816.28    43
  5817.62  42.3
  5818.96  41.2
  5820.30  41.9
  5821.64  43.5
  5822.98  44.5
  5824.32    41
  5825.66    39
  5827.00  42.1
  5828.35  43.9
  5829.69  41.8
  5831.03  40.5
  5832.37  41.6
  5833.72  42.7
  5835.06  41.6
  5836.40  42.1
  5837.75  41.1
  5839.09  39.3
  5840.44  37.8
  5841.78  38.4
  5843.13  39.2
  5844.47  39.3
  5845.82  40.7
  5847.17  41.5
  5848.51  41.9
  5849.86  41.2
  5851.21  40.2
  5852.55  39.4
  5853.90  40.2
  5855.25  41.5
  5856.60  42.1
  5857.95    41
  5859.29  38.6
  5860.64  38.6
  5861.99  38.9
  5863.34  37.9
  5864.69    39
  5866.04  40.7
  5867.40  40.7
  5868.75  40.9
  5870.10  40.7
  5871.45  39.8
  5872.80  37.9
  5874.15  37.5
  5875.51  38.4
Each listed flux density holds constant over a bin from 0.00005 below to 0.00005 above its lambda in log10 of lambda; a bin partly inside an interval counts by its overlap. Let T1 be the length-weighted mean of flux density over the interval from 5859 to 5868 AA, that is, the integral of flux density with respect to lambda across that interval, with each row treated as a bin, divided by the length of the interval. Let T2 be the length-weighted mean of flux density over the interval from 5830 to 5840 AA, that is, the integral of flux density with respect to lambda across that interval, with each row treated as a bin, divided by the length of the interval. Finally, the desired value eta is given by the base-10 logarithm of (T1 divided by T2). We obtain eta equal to -0.022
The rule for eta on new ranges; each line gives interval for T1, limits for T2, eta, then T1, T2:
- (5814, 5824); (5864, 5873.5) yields 0.028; 42.6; 39.9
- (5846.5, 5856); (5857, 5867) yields 0.016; 40.9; 39.4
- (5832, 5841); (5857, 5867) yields 0.016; 40.9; 39.4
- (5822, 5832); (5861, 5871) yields 0.023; 41.9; 39.8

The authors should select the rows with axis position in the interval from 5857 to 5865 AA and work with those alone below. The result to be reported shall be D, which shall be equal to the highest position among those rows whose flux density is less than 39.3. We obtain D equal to 5864.69 AA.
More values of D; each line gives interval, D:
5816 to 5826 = 5825.66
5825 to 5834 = 5825.66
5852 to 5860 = 5859.29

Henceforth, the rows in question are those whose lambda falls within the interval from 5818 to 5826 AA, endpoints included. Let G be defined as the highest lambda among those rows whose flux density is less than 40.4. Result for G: 5825.66 AA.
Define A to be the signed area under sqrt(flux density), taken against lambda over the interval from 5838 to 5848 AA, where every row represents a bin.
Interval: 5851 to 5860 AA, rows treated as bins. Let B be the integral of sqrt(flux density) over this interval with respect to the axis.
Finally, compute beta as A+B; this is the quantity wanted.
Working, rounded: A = 63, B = 57.3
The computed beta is 120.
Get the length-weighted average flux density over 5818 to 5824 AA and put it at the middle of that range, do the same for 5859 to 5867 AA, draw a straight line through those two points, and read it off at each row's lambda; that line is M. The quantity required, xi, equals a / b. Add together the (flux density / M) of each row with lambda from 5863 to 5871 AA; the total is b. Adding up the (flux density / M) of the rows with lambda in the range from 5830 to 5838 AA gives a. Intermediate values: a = 6.02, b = 6.21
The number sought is 0.97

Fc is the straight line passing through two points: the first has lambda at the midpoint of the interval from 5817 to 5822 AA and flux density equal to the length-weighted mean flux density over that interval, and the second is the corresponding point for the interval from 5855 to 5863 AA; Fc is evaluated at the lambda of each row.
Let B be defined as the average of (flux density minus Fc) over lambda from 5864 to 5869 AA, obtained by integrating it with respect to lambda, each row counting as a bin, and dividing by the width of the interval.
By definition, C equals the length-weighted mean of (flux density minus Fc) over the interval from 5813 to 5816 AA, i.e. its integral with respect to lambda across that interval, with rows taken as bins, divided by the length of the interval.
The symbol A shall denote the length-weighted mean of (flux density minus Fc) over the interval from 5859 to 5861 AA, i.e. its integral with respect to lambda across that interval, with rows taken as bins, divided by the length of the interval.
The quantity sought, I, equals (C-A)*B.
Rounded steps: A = -1.3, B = 0.71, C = -0.8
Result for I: 0.38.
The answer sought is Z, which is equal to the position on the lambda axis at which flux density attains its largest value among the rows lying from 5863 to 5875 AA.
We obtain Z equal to 5868.75 AA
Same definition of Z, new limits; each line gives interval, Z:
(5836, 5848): 5836.40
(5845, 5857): 5856.60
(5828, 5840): 5828.35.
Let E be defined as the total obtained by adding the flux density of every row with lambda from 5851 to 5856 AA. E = 161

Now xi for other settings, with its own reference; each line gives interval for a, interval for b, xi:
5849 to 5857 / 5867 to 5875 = 0.99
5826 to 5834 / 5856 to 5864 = 1.00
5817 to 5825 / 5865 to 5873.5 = 0.95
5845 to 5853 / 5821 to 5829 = 1.01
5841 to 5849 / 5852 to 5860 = 0.97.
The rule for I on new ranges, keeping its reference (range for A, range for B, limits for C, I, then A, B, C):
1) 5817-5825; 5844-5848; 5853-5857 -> -0.04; 0.3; -0.07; 0.9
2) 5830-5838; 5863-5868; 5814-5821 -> -0.02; 0.3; 0.05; -0.1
